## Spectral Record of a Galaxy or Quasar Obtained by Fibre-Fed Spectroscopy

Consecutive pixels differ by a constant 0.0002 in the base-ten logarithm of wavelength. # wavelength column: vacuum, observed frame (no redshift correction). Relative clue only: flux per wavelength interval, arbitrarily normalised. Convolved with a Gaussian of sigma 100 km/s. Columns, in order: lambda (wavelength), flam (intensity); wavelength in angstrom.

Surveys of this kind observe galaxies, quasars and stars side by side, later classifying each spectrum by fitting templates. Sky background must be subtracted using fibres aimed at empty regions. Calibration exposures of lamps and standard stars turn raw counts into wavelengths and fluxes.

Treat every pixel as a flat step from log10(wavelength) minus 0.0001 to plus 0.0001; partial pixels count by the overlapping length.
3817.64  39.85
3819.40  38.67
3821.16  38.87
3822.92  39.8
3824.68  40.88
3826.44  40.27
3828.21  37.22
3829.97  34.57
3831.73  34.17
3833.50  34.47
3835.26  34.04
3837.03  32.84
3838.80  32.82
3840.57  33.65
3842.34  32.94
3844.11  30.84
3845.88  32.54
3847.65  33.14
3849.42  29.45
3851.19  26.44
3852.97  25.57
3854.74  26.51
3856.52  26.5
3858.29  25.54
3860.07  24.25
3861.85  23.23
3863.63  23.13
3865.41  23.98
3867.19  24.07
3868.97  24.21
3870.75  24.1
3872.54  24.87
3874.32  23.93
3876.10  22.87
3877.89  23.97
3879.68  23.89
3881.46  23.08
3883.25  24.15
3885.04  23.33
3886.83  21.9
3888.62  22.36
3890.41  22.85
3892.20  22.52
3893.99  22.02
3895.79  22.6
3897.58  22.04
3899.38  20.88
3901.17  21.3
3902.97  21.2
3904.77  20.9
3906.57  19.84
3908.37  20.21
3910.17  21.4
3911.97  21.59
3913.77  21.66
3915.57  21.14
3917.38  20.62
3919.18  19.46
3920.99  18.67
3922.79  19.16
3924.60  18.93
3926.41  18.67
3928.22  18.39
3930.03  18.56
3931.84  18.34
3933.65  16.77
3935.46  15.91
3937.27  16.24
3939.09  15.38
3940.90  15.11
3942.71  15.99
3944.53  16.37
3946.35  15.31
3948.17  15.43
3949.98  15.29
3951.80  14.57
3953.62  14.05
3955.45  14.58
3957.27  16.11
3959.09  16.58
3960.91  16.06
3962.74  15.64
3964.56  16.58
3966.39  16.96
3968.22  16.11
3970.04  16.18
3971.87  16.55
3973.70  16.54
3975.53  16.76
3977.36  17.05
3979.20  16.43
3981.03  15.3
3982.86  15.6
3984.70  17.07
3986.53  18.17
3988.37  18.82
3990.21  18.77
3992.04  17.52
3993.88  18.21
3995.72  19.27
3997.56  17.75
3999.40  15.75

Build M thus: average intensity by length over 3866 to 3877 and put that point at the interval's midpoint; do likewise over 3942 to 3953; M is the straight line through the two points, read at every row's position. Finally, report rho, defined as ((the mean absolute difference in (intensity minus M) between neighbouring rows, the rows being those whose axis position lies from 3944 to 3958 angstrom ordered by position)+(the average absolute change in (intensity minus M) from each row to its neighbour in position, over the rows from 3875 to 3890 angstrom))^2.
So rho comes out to 2.19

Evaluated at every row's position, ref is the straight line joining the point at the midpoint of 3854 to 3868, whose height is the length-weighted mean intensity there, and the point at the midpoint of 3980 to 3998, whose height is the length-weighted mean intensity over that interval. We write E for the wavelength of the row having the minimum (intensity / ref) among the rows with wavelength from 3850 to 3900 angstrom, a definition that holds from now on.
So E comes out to 3899.38 angstrom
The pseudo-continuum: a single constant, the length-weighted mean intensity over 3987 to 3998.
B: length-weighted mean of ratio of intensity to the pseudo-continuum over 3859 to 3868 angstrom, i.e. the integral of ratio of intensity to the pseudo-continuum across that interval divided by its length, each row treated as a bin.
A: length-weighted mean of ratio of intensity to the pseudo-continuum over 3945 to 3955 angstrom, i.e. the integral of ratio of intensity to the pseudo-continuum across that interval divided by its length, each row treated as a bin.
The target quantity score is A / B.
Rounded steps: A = 0.81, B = 1.3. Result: 0.6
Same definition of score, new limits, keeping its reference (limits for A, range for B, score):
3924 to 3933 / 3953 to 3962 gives 1.2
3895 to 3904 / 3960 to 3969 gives 1.3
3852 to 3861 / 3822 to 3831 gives 0.7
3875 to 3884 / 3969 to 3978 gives 1.4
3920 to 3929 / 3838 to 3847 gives 0.6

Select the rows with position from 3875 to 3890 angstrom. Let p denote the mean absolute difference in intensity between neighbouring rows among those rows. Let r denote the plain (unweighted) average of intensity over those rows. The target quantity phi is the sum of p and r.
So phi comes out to 24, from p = 0.82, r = 23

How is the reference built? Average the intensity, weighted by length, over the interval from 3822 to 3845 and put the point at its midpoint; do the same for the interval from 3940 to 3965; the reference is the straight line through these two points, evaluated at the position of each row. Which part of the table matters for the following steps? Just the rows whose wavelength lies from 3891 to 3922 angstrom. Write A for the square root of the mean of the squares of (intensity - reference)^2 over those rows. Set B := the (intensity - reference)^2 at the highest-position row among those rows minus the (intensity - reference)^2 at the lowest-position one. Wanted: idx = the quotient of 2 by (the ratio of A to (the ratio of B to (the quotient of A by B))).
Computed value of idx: 1.0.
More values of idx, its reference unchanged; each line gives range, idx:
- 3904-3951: 5.1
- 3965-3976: 0.9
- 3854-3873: 0.2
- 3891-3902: 0.1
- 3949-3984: 5.1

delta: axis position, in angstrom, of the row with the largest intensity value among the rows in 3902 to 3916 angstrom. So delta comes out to 3913.77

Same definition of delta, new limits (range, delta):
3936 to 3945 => 3944.53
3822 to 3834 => 3824.68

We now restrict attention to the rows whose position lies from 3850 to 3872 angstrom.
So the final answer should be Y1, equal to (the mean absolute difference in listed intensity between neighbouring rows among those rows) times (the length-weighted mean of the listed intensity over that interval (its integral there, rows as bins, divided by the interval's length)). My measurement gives 14.4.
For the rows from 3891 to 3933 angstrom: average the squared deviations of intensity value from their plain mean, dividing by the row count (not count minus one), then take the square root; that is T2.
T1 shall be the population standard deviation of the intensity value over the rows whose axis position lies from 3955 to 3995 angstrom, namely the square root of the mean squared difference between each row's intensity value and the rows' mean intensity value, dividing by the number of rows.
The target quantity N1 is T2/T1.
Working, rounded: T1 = 1.1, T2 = 1.38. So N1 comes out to 1.3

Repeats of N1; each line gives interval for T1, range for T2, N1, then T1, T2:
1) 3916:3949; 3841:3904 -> 1.9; 1.7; 3.24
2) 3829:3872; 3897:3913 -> 0.1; 4.3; 0.64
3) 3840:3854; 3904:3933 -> 0.4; 2.9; 1.19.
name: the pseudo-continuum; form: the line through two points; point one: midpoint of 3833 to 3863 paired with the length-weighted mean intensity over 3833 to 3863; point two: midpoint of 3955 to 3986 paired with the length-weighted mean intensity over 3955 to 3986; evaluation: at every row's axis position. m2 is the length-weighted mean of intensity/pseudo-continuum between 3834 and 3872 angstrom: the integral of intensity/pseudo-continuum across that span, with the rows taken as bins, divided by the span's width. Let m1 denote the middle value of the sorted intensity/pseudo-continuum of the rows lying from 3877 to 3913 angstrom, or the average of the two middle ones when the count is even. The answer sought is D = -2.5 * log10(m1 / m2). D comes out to 0.1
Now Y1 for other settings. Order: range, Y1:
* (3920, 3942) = 8.8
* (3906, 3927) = 10.6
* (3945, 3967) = 8.9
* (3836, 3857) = 40.0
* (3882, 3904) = 13.9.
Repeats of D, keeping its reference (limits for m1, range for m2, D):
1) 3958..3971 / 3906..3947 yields -0.1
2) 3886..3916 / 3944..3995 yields 0.1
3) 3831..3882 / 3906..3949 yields -0.1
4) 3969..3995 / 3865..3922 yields -0.2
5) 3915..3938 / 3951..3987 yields 0.1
